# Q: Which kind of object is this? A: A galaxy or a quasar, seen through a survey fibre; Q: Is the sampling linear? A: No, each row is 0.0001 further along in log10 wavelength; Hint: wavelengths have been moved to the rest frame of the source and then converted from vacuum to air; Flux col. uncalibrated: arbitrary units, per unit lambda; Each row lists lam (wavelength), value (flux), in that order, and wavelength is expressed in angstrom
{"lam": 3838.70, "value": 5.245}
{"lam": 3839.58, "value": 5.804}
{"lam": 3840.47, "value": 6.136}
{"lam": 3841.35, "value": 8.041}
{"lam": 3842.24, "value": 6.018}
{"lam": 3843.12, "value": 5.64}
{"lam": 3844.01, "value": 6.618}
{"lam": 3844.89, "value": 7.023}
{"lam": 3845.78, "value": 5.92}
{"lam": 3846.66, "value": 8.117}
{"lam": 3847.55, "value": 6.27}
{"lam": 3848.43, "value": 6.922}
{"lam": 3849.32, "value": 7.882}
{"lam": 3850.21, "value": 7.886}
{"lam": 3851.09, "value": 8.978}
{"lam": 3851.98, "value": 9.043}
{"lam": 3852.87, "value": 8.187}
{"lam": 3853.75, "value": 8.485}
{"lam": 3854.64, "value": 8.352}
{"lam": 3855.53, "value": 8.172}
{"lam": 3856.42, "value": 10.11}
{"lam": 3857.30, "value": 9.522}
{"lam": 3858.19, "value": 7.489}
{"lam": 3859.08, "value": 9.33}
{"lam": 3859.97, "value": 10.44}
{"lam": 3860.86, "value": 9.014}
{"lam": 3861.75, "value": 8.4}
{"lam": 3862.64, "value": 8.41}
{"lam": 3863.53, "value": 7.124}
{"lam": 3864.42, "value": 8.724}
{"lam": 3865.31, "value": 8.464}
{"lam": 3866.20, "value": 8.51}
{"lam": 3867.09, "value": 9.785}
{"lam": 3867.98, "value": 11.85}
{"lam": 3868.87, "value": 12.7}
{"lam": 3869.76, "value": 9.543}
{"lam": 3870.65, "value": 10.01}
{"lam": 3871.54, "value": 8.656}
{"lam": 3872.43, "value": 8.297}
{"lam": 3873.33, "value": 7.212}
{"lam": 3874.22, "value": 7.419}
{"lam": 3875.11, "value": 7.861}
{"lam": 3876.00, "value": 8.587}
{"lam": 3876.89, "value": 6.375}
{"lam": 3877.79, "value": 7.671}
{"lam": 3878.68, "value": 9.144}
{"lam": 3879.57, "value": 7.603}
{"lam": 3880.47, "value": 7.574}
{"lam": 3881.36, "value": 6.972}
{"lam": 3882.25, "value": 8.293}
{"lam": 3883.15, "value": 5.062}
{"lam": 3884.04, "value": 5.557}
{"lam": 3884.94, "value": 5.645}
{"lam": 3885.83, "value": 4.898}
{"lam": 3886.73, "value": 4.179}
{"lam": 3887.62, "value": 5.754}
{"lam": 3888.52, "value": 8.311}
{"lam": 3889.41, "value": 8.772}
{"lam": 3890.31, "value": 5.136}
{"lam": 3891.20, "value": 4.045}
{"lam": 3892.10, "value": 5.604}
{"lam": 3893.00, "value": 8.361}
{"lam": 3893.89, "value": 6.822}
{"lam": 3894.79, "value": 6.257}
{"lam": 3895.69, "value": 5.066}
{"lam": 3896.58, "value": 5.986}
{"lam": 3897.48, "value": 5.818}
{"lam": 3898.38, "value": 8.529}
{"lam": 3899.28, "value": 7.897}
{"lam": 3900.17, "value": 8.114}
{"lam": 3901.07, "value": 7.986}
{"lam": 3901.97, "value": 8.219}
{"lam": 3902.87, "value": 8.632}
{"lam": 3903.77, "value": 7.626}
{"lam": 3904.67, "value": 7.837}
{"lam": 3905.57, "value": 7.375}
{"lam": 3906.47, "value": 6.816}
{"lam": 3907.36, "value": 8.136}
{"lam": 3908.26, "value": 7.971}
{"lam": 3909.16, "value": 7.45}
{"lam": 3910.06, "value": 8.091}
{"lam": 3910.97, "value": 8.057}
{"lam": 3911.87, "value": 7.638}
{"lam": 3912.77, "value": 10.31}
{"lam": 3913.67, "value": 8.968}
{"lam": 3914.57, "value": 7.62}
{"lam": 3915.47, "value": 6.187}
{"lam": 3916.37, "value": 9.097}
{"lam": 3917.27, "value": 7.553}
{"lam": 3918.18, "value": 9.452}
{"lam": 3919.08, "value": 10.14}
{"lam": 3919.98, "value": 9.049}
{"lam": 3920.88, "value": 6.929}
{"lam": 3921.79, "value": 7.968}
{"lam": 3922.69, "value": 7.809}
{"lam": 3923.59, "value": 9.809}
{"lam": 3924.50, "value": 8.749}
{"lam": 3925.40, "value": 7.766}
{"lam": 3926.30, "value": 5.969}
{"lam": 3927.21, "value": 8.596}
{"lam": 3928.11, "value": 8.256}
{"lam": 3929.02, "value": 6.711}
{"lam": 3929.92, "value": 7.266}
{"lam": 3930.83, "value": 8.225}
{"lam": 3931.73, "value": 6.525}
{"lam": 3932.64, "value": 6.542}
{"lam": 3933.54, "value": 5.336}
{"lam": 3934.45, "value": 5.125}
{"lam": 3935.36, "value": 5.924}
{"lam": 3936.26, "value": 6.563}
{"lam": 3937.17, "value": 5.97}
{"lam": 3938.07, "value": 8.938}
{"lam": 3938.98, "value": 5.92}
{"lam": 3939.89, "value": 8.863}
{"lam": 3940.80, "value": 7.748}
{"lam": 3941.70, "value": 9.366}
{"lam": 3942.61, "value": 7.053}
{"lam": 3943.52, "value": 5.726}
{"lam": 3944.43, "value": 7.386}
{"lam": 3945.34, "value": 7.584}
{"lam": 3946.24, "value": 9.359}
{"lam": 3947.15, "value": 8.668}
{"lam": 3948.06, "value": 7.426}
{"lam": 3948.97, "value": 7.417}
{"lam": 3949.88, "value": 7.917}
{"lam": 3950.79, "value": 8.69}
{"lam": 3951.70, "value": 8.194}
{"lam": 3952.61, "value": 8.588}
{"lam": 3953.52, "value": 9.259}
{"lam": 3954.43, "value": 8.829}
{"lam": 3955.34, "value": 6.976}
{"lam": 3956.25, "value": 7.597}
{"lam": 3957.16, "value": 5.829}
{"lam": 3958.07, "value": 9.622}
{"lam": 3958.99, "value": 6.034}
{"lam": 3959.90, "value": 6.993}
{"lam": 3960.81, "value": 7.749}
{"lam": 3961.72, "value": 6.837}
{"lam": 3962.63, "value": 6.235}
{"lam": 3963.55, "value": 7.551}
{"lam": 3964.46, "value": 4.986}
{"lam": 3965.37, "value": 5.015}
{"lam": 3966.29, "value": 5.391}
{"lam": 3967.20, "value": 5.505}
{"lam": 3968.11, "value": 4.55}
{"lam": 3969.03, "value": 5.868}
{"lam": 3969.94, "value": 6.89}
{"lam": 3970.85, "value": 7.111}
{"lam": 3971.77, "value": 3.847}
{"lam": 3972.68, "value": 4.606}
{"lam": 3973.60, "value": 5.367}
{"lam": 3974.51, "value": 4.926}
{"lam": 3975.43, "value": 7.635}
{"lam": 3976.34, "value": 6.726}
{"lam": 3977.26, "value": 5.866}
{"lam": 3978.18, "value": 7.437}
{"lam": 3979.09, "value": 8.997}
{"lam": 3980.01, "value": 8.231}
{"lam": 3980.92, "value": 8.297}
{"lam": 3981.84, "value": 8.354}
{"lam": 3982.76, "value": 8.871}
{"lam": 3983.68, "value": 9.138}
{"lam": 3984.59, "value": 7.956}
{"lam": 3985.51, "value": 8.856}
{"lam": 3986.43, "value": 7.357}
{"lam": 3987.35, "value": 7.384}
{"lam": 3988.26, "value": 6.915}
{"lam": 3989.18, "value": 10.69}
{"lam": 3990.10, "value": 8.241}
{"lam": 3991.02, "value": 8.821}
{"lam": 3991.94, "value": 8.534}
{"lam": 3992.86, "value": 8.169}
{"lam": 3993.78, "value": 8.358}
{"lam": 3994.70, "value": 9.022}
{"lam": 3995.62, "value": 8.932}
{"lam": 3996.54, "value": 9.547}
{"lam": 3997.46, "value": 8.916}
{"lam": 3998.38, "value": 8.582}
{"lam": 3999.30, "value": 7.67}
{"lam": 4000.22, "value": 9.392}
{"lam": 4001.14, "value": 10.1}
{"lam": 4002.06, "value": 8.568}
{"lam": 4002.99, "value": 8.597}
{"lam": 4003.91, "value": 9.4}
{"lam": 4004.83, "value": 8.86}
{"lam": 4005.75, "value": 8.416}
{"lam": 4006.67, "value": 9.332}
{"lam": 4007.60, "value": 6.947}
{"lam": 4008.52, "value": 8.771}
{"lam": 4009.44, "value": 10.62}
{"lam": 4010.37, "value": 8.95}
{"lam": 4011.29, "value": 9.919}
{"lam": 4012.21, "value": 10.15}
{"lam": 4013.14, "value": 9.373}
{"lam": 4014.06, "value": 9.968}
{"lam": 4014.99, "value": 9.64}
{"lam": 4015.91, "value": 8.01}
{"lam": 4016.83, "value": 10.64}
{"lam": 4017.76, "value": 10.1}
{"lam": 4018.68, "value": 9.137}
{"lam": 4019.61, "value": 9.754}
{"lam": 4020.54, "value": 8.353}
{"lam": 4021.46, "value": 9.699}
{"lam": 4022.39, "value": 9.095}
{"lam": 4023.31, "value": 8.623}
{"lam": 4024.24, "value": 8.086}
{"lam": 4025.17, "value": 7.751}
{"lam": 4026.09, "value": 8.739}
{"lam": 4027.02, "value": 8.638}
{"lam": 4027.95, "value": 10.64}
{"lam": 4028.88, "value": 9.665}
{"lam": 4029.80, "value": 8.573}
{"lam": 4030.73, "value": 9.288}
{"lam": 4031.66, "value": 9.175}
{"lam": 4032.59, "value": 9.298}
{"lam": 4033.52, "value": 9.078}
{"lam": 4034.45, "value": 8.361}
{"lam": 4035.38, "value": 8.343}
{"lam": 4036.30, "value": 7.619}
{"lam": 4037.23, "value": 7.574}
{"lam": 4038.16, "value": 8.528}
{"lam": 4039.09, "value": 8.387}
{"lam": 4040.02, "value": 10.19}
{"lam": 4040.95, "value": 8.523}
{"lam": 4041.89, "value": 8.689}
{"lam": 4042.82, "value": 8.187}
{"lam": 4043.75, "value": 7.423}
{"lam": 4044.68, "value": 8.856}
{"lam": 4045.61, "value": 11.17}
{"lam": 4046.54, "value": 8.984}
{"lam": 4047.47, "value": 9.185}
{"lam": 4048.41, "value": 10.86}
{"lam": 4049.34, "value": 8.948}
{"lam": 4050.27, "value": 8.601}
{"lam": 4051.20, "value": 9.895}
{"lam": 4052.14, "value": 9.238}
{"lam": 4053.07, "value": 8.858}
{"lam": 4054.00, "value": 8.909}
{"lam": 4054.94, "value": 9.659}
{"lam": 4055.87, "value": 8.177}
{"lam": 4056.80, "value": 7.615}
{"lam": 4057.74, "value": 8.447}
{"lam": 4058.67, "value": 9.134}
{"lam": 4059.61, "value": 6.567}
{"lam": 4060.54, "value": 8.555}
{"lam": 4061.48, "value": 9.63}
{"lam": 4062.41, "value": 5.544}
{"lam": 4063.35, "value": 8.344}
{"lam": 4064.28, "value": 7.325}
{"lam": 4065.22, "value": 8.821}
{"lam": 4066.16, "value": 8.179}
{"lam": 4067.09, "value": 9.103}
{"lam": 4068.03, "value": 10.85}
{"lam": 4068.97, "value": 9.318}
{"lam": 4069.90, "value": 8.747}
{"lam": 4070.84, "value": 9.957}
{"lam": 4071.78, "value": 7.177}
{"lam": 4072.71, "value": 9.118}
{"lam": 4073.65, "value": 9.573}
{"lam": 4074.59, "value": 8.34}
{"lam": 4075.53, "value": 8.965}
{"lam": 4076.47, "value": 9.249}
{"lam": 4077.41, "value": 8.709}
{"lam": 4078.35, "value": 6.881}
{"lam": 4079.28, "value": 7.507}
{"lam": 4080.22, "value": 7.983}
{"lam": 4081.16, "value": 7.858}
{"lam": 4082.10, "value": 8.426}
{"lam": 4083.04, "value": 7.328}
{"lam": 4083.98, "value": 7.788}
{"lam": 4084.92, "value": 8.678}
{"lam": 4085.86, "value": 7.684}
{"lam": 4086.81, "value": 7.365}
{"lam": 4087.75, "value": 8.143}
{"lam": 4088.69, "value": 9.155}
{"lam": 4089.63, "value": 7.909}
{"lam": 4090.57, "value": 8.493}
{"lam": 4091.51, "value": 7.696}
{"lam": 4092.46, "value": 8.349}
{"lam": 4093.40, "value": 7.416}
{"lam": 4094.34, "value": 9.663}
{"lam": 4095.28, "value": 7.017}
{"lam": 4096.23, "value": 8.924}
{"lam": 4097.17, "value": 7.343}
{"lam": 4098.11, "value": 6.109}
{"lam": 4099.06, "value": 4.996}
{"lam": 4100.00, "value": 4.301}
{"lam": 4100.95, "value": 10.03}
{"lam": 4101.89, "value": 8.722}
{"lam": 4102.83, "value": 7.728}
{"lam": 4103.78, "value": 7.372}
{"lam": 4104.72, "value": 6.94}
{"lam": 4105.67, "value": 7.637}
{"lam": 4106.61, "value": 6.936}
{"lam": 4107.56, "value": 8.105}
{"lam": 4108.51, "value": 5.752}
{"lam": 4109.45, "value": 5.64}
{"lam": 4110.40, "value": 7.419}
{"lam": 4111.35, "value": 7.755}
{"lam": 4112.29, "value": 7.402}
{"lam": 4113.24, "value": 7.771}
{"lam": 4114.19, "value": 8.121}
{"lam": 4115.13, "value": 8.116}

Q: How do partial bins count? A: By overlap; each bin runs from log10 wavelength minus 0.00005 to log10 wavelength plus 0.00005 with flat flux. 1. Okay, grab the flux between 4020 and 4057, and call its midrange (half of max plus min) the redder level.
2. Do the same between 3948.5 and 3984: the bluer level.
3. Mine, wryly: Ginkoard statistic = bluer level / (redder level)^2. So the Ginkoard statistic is 0.078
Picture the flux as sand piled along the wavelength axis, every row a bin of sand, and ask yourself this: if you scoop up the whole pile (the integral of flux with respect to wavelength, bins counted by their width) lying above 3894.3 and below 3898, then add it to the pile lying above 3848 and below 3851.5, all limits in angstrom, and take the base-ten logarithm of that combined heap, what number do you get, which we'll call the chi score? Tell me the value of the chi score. 1.69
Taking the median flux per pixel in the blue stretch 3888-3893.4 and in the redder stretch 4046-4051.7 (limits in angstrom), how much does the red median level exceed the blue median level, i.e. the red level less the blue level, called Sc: 2.1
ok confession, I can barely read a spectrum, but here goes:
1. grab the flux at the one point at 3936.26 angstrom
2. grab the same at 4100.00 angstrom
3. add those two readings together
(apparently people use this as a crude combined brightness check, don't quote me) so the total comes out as 11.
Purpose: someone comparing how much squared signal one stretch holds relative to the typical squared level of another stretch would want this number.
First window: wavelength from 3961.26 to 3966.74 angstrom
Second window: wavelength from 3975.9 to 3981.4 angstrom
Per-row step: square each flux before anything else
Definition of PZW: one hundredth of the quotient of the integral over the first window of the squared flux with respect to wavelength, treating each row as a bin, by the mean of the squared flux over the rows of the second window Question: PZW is 0.03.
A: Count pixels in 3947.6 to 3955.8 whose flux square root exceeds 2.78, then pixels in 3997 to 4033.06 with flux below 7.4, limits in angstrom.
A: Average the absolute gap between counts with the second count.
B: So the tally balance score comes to 3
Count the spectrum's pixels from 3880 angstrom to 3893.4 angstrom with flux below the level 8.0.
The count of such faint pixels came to 11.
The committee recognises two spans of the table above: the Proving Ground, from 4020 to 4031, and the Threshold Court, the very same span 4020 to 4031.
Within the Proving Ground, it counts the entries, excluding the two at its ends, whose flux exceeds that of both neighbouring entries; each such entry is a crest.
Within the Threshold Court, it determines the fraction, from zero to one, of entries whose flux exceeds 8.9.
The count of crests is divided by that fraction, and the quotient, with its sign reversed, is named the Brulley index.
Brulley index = -7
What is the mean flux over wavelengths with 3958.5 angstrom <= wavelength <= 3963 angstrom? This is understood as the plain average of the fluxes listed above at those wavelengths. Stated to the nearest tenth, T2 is 6.8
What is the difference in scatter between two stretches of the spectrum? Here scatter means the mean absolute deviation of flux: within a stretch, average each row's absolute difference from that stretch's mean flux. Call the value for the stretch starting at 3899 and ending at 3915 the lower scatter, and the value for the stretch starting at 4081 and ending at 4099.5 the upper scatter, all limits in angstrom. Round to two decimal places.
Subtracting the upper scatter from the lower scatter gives -0.28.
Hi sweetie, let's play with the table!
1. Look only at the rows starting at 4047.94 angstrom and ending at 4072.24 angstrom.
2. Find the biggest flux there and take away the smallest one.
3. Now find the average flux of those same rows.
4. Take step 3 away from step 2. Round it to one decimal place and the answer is -3.4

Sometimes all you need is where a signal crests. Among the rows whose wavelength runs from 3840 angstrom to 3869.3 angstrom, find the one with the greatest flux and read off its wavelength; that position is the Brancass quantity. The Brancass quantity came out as 3868.87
